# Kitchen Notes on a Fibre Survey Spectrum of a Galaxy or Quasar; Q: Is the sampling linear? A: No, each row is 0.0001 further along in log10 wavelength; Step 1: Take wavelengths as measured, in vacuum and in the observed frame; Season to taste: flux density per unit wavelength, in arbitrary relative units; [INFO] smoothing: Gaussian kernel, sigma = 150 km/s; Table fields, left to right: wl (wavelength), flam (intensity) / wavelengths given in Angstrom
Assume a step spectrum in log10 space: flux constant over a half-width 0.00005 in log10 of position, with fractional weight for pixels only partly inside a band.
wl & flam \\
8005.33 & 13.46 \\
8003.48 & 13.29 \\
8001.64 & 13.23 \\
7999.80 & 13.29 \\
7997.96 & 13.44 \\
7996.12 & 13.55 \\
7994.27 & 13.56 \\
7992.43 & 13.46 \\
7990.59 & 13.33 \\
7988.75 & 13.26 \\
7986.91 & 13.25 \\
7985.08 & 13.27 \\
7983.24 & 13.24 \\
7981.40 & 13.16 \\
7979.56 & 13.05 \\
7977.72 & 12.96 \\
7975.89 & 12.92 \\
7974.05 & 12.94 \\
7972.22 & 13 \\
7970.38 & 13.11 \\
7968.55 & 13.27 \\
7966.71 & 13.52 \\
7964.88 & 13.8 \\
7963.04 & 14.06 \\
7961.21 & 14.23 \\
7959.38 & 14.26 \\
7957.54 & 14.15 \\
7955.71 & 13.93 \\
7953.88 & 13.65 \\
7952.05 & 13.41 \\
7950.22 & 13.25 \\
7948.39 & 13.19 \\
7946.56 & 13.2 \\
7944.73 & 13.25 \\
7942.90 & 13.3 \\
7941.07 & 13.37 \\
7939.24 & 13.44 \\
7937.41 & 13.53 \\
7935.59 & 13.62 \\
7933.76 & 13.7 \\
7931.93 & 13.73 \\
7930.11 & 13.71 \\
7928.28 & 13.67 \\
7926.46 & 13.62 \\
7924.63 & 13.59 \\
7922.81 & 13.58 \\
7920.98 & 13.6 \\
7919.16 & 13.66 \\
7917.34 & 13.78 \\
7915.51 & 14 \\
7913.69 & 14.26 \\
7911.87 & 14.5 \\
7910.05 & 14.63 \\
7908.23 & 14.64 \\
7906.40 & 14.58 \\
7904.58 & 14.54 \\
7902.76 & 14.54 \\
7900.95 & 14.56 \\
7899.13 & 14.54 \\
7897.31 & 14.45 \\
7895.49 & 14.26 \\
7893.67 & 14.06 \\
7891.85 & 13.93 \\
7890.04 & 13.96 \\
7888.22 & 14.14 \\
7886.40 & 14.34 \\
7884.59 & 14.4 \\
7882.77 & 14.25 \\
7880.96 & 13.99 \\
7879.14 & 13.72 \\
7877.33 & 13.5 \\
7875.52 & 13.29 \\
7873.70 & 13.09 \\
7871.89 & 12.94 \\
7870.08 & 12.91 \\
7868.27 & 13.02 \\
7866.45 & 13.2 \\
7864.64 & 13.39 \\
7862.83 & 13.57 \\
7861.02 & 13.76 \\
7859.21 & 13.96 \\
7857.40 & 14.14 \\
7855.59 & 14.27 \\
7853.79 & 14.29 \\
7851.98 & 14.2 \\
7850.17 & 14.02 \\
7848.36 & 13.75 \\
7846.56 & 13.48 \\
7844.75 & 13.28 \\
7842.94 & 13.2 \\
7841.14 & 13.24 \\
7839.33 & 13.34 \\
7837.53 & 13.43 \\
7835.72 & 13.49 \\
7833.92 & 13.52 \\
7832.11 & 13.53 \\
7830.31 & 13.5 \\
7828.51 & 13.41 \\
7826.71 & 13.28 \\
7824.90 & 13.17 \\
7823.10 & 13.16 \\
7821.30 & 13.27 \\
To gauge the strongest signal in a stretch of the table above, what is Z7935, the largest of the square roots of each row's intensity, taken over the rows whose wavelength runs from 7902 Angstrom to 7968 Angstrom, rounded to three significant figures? 3.83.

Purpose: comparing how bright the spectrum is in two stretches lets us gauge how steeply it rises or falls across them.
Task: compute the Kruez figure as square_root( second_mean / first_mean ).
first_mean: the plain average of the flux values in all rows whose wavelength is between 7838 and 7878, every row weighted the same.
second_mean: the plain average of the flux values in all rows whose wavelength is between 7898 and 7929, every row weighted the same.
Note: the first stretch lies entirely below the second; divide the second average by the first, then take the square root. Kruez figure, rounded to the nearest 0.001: 1.022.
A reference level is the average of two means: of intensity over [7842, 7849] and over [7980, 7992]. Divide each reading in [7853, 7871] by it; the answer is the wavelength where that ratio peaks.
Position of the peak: 7853.79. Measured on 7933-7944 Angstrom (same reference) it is 7933.76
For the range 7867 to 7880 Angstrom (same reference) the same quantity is 7879.14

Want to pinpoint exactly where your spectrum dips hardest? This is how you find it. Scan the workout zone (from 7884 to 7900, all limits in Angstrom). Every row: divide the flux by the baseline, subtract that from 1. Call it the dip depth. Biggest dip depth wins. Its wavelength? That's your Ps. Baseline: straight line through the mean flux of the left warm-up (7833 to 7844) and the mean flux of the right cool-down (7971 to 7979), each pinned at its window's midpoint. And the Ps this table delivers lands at 7891.85 Angstrom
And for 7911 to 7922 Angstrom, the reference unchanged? 7920.98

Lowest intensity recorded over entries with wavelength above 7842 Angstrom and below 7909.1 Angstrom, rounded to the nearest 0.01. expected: 12.91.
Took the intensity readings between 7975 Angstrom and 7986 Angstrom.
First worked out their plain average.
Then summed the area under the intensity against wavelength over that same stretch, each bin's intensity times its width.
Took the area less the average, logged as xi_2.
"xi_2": 131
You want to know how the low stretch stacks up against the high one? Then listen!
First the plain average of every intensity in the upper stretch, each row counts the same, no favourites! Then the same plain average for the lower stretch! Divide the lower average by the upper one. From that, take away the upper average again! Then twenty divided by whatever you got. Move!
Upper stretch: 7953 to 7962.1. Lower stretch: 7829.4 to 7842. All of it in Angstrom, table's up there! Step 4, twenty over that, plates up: -1.53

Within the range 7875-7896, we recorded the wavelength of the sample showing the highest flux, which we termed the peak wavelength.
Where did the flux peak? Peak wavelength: 7884.59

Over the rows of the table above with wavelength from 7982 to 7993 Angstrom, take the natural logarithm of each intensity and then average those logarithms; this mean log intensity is 2.59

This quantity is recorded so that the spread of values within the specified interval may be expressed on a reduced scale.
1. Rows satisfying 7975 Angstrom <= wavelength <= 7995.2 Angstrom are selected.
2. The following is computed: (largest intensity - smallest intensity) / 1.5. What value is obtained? 0.4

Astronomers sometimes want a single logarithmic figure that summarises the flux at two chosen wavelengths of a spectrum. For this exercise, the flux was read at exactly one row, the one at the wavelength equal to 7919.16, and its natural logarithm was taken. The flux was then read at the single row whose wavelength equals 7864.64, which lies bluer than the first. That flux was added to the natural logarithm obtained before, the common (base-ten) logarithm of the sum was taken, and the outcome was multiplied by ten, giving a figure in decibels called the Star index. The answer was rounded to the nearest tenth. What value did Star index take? 12.0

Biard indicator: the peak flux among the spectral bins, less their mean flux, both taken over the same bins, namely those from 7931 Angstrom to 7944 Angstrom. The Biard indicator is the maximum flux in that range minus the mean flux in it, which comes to 0.2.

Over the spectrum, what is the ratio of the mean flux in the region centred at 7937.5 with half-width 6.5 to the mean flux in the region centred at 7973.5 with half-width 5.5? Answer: 1.038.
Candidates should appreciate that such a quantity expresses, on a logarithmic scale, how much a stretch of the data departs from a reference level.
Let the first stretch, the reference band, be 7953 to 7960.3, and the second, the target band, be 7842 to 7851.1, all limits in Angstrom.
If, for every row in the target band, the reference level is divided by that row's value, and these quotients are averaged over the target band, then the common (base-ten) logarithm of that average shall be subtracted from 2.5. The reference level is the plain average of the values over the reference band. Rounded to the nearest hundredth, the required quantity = 2.49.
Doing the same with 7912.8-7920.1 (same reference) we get 2.50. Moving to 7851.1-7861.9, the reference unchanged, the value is 2.50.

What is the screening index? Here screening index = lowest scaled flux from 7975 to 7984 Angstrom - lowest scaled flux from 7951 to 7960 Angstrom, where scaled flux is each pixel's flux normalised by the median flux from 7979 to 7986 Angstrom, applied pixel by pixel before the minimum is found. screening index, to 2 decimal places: -0.04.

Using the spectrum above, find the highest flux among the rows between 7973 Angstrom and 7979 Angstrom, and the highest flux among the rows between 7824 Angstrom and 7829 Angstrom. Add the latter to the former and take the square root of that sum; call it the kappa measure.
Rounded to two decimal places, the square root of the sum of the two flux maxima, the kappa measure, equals 5.14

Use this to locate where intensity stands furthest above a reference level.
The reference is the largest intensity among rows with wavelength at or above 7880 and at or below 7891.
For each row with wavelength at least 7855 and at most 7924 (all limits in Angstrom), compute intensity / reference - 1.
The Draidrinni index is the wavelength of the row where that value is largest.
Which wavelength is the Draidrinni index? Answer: 7908.23 Angstrom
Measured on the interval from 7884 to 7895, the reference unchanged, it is 7884.59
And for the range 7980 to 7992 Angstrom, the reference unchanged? 7990.59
